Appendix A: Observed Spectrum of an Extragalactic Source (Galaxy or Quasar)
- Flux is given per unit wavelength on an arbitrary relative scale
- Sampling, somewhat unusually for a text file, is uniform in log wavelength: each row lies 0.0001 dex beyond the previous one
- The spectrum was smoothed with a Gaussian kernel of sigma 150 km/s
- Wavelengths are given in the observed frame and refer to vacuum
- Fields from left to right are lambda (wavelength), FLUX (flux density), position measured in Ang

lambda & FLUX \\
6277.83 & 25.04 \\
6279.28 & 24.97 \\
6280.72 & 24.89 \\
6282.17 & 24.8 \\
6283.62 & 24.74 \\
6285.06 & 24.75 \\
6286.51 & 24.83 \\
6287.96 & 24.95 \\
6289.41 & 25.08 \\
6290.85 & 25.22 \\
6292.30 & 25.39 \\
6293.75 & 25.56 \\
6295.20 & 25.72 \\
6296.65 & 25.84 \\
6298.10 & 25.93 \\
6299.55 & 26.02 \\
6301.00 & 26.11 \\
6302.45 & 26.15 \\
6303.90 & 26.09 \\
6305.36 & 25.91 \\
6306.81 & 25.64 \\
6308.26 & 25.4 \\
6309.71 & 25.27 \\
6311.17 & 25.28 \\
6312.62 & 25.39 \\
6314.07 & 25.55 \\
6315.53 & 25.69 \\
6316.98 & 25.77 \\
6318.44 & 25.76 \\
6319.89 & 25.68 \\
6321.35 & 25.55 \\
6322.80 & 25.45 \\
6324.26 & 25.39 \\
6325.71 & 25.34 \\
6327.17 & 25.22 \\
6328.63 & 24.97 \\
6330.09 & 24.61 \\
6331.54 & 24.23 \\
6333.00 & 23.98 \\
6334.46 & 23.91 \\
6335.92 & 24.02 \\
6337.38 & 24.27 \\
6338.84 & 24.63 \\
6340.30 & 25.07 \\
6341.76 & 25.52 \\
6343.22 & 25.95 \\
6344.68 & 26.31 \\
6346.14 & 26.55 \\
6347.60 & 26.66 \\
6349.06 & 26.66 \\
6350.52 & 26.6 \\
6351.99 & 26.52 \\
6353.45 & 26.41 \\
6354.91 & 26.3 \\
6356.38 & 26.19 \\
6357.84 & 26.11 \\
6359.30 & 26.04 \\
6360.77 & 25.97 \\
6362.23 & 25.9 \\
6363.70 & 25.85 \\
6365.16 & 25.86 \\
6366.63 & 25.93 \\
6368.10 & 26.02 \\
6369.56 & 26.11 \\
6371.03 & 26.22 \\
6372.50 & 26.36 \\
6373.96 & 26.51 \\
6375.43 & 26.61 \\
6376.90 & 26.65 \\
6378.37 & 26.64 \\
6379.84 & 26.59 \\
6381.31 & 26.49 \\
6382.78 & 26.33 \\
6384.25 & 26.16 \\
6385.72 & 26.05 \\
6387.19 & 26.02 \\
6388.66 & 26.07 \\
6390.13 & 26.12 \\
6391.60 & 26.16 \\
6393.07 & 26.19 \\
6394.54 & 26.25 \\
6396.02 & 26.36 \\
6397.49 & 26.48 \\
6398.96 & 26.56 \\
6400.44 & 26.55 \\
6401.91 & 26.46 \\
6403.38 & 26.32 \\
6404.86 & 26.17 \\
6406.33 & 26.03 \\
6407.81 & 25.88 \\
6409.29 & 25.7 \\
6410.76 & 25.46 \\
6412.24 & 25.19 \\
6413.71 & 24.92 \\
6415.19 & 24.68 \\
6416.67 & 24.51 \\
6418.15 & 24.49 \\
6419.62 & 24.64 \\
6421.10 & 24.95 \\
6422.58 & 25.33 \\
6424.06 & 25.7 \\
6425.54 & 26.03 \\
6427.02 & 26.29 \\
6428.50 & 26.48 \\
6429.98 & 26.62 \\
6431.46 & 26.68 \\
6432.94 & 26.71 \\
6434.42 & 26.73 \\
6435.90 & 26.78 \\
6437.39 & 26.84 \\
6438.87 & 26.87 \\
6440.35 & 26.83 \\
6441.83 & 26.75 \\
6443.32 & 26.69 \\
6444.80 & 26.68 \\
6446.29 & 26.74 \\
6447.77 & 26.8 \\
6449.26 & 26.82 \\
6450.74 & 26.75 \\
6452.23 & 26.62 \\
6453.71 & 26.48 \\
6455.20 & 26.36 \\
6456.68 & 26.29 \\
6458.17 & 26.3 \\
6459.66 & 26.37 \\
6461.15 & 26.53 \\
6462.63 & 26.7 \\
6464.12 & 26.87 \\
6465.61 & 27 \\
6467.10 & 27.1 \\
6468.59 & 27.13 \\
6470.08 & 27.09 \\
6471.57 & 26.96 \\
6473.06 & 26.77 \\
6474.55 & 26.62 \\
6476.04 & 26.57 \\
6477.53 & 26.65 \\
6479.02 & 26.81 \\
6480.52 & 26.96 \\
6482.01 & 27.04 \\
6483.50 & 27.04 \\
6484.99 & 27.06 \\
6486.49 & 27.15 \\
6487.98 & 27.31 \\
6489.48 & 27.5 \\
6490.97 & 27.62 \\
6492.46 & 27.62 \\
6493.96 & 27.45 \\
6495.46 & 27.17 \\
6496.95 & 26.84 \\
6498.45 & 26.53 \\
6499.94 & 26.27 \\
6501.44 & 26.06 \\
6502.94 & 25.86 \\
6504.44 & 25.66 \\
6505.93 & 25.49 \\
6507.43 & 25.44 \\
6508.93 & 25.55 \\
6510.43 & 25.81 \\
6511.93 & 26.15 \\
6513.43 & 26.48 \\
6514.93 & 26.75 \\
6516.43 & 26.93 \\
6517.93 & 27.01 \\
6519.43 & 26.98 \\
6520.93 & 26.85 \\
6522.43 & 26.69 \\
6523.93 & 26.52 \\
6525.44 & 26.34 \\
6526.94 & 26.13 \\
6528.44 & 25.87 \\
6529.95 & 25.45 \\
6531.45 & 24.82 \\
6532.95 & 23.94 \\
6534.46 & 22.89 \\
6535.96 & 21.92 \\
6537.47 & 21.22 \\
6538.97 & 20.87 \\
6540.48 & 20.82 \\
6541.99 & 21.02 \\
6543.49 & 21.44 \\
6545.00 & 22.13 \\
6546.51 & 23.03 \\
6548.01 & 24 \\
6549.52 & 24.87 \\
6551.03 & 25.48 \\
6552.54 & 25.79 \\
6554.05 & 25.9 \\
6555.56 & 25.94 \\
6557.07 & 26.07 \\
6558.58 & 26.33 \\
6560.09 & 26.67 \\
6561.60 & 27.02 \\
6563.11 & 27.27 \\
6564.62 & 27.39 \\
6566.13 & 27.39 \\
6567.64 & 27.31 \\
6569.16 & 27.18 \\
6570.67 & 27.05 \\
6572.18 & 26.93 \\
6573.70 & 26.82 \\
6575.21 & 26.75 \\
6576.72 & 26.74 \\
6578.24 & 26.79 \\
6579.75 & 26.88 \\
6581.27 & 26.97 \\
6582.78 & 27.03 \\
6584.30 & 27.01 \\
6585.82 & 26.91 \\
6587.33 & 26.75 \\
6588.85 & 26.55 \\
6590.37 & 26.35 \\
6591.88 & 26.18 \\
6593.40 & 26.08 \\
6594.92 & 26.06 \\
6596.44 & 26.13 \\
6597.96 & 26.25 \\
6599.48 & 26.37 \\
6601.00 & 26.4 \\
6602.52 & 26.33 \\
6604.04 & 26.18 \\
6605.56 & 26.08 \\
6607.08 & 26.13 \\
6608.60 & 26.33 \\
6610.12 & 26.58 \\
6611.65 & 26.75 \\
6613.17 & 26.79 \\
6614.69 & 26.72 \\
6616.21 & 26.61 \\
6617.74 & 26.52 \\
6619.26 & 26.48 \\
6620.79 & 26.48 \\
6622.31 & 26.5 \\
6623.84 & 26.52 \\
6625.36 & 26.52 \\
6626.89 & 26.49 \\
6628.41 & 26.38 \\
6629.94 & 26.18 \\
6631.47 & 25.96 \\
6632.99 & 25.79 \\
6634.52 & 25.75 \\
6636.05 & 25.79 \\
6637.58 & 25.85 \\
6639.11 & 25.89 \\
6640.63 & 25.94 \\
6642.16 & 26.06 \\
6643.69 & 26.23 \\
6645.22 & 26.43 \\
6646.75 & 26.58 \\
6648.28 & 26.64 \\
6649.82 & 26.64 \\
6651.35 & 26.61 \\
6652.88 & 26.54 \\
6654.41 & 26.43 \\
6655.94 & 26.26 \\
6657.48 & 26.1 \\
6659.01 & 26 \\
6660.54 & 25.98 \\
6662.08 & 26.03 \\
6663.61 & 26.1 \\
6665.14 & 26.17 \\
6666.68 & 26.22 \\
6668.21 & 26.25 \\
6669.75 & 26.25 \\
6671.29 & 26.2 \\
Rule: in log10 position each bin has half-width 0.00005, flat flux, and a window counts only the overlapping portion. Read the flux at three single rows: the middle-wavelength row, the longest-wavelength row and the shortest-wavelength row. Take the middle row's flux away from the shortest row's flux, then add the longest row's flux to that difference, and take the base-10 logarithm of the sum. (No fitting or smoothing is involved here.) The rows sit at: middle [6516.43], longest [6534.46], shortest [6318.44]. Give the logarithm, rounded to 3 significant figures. 1.34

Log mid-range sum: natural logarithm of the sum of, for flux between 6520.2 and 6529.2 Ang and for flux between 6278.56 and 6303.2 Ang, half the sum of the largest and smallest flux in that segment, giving 3.95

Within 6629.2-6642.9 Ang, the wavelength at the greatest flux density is 6629.94 Ang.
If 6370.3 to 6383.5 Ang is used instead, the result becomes 6376.90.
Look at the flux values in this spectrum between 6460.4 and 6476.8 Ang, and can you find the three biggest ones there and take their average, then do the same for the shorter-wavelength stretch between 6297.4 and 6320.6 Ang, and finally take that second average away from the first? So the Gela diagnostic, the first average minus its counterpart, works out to 1.0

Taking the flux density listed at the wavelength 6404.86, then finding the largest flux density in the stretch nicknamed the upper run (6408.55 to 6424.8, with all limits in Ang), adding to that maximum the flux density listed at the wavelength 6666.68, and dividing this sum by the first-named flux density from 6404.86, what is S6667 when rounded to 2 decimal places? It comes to 1.98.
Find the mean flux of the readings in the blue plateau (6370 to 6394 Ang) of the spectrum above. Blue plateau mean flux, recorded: 26.3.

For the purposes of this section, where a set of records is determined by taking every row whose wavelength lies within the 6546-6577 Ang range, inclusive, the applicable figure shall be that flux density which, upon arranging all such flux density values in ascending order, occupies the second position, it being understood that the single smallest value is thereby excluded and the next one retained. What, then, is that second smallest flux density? 24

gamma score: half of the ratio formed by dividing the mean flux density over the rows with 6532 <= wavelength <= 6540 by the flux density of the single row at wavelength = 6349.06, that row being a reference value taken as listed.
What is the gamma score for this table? 0.416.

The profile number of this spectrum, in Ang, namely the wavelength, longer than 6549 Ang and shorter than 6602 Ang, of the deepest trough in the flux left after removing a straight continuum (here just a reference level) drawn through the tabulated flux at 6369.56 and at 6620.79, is 6549.52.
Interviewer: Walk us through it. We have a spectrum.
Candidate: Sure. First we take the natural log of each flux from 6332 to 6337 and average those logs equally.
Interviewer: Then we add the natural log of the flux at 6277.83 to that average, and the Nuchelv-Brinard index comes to 6.40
